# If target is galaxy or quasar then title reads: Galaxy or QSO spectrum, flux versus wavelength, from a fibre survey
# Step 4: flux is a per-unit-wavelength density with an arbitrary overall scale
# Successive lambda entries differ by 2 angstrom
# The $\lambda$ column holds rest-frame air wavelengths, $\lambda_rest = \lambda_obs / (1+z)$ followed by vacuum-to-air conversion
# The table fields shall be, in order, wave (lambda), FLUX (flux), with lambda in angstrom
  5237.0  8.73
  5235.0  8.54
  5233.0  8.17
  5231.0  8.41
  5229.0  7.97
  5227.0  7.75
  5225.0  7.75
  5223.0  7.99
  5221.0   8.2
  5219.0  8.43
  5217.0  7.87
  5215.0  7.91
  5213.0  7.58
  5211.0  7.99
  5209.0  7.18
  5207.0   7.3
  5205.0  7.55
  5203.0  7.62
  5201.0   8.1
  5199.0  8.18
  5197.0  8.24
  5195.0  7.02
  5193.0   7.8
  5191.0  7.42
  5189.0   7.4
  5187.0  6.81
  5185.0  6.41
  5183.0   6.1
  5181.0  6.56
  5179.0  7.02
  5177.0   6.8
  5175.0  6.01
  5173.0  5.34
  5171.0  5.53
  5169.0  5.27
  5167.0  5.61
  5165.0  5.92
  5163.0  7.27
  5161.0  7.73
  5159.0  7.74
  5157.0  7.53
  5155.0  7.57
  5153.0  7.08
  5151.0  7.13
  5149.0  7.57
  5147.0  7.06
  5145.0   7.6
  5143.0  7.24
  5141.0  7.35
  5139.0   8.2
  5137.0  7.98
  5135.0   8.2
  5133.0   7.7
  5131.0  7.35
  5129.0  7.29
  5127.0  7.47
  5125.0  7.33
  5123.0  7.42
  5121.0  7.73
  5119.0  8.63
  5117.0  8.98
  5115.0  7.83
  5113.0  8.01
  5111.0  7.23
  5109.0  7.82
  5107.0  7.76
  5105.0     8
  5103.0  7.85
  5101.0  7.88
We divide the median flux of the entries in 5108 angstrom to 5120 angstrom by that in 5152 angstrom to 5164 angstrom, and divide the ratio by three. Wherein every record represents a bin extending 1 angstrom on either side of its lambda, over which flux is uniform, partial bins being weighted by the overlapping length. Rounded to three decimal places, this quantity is 0.350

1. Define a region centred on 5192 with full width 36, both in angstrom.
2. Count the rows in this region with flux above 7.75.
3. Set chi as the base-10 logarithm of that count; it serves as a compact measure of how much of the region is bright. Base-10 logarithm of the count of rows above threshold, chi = 0.60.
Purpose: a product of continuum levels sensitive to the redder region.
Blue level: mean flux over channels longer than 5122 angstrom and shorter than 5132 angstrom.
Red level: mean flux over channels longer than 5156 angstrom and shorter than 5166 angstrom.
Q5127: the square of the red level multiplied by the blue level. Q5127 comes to 386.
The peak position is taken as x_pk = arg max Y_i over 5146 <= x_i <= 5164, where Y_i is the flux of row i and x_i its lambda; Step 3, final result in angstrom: 5159.0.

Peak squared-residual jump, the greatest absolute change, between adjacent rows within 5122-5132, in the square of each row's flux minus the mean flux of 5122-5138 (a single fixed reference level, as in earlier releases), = 0.08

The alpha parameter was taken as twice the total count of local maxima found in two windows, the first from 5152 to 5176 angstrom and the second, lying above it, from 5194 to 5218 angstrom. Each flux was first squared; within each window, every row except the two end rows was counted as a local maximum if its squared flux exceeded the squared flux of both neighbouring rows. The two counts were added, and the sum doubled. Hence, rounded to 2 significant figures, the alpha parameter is 12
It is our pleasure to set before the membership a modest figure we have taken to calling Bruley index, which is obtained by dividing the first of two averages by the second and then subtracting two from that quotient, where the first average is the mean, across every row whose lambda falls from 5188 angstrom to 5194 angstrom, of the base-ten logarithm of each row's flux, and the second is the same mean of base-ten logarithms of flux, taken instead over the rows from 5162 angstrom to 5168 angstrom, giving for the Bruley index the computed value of -0.90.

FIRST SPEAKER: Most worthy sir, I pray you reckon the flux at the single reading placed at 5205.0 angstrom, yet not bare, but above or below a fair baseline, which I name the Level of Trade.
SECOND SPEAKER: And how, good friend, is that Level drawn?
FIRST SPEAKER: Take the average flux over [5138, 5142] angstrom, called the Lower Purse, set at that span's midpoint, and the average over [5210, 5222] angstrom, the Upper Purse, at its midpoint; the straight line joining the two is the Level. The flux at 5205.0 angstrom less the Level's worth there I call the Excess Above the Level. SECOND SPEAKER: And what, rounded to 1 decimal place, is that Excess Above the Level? -0.4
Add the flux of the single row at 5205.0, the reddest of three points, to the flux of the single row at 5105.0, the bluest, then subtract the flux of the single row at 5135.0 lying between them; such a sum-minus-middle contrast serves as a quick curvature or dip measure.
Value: 7.35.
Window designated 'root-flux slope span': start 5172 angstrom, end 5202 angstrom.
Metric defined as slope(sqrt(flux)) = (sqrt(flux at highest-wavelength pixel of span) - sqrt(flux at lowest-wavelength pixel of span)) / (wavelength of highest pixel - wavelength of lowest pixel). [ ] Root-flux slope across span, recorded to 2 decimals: 0.02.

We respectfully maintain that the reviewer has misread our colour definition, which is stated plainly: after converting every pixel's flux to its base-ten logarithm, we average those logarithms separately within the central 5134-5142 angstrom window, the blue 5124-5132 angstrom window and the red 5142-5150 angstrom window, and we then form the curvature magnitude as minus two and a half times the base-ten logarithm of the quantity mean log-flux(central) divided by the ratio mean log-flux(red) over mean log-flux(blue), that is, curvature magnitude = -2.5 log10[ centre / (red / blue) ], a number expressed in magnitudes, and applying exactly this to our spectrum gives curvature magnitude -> 0.116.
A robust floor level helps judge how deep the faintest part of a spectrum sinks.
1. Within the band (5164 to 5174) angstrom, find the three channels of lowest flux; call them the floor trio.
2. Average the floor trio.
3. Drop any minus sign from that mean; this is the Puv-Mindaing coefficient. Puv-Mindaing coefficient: 5.4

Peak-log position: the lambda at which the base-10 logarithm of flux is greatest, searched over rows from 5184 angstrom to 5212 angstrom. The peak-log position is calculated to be 5197.0 angstrom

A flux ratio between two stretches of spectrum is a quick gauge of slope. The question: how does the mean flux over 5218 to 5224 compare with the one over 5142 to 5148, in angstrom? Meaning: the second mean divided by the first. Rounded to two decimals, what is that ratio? 0.89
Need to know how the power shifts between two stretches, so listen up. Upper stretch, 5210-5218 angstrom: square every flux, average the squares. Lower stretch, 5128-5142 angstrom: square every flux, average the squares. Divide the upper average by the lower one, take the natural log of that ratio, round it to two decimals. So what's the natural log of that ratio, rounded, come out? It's 0.03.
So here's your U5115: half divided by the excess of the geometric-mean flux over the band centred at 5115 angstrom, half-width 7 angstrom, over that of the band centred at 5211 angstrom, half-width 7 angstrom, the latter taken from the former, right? 1.3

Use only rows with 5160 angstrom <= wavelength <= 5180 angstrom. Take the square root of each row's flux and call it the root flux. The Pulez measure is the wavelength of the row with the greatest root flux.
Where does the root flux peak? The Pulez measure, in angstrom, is 5161.0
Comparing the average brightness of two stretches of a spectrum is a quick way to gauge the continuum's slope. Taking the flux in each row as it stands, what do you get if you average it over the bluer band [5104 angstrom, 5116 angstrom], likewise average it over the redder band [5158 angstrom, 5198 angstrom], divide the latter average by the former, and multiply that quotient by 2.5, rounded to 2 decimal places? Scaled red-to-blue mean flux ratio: 2.15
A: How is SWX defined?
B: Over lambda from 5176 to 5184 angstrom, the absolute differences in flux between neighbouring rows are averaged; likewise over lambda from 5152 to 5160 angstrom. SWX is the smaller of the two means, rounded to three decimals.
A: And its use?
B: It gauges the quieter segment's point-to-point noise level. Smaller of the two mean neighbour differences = 0.247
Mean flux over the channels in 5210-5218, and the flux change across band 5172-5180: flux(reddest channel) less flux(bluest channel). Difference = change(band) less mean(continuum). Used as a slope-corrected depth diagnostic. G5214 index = -6.2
